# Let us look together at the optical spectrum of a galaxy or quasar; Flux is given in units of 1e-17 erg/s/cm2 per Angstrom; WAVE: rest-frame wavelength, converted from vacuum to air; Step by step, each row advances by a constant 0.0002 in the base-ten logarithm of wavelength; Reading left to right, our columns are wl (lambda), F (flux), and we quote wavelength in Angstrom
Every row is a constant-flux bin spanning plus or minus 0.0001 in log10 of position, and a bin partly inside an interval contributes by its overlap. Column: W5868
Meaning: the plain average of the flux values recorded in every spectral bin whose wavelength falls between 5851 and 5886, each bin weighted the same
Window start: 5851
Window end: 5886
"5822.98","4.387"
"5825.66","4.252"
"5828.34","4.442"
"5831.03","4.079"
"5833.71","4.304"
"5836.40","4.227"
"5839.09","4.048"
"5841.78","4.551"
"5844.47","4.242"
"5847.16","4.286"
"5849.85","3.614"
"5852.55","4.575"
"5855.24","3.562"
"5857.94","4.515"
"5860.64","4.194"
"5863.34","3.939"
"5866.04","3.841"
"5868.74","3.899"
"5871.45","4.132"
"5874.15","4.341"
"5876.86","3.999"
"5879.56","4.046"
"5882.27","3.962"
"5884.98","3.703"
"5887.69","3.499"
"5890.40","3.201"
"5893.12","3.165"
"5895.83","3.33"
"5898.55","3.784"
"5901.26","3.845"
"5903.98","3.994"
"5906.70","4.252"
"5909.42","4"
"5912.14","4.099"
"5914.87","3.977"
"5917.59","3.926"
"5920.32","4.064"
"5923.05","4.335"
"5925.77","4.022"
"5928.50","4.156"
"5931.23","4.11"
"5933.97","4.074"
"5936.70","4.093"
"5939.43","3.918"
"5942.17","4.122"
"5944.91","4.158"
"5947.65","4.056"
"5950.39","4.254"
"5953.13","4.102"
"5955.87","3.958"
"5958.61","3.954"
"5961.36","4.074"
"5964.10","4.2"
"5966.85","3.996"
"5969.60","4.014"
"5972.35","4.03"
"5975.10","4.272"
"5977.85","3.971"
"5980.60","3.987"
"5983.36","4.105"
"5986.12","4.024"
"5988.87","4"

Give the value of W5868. 4.05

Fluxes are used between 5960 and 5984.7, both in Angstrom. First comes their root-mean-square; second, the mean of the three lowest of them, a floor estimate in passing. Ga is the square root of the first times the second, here 4.03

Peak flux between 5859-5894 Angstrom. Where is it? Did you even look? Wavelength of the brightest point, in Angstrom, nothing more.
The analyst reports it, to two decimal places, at 5874.15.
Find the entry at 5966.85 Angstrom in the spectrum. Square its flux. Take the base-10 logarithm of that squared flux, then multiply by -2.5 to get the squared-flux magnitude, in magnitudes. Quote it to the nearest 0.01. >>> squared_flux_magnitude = -3.01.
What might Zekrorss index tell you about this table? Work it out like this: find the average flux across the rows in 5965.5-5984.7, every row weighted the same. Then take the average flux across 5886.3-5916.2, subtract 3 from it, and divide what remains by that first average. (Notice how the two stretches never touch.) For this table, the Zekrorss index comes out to 0.18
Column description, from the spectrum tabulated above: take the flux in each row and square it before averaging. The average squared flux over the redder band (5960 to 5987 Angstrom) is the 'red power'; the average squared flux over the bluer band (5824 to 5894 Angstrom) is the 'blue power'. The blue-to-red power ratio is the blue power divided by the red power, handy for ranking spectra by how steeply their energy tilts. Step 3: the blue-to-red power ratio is 0.99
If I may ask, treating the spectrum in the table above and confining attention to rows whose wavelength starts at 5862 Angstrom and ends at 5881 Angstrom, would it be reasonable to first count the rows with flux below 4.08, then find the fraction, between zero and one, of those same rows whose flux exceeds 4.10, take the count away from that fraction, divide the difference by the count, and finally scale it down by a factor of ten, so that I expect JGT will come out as -0.0943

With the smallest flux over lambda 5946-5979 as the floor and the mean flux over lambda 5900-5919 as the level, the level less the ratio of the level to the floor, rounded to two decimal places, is 3.00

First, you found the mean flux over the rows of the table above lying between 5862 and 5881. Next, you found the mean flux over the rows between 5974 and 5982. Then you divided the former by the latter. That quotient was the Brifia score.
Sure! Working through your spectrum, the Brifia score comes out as 0.99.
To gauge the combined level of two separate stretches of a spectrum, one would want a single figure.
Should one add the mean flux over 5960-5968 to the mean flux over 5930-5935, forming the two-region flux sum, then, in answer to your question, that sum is 8.18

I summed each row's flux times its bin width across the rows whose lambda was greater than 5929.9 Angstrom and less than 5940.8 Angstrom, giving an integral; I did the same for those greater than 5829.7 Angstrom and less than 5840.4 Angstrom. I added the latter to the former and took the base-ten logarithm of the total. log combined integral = 1.95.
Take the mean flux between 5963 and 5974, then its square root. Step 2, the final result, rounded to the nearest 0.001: 2.015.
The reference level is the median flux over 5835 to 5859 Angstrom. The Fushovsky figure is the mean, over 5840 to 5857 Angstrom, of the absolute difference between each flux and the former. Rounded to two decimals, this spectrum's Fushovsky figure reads 0.33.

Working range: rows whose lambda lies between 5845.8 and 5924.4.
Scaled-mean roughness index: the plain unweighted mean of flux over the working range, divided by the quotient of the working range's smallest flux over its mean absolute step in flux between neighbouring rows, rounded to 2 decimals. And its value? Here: 0.36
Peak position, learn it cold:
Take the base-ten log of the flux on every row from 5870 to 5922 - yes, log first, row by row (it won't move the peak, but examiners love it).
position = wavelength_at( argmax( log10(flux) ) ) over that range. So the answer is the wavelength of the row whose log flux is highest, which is 5874.15 Angstrom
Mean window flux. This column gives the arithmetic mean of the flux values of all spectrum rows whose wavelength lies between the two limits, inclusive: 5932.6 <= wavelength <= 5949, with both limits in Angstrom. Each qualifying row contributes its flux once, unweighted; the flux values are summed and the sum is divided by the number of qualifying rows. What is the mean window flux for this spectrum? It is 4.07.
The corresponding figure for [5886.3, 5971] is 3.96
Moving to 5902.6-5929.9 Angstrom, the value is 4.08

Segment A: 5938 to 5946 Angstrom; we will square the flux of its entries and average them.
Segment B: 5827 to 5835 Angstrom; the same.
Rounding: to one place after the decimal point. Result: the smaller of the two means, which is 16.5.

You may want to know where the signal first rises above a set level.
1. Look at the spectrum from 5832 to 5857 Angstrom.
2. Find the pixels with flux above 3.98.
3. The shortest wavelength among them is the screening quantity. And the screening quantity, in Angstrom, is 5833.71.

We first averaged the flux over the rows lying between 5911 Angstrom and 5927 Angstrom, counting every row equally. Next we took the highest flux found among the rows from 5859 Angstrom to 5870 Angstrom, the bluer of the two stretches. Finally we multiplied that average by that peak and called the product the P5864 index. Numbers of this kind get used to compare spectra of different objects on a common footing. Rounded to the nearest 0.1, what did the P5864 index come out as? 17.1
